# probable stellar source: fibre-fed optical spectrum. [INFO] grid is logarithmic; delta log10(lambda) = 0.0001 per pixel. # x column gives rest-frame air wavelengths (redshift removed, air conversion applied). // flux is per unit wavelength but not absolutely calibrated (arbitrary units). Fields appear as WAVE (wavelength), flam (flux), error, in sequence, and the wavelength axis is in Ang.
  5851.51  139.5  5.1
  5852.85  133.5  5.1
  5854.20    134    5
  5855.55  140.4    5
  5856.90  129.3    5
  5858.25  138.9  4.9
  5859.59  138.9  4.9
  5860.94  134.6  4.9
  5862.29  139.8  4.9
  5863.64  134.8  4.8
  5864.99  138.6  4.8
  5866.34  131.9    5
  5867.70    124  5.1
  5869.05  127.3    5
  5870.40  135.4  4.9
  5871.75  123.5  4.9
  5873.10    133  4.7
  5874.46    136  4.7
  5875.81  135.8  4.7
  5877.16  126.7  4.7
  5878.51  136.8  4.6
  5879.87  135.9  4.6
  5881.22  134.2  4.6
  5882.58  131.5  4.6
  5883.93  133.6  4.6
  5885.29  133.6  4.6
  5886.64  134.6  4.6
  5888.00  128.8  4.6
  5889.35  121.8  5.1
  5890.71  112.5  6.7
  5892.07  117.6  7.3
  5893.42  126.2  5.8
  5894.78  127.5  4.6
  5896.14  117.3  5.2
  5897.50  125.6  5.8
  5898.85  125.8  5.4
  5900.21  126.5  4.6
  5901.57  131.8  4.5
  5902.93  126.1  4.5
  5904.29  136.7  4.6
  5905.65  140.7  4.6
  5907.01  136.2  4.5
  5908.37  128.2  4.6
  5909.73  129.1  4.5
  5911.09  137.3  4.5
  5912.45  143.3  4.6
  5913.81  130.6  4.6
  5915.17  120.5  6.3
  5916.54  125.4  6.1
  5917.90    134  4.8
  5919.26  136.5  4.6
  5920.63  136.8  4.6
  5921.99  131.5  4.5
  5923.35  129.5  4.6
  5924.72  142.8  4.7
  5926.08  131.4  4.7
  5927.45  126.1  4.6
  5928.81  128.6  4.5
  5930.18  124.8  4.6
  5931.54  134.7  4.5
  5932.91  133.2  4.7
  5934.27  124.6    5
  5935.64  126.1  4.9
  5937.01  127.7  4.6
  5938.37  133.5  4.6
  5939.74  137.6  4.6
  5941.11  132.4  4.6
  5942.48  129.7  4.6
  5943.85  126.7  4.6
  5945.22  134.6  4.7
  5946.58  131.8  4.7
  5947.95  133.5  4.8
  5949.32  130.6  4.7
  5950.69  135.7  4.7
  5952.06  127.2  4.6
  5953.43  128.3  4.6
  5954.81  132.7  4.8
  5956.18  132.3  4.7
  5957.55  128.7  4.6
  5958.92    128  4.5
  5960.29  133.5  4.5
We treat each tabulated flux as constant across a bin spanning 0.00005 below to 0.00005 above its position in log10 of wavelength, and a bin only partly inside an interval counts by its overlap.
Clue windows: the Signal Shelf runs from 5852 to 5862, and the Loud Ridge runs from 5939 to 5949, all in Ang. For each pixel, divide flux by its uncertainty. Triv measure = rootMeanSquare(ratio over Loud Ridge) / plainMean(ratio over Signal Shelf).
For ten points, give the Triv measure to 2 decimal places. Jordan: 1.04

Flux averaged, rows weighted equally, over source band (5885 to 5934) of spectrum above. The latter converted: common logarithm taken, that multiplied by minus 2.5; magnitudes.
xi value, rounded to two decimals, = -5.28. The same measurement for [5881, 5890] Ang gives -5.29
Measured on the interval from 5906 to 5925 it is -5.31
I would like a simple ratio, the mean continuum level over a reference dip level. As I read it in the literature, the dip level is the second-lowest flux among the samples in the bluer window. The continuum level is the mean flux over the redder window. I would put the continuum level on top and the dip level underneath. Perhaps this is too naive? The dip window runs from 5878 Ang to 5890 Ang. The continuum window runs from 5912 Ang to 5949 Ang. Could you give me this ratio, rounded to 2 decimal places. 1.02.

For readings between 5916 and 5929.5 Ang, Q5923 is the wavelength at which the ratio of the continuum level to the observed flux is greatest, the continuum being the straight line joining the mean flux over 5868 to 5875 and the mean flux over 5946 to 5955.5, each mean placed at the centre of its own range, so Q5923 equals 5916.54 Ang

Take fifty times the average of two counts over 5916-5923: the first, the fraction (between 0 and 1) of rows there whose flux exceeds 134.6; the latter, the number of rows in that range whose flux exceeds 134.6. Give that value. 60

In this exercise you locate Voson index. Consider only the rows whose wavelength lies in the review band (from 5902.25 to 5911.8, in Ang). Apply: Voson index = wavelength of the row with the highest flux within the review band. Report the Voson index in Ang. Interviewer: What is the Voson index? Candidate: 5905.65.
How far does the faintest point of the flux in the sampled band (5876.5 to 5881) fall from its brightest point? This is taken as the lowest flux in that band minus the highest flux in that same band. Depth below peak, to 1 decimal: -10.1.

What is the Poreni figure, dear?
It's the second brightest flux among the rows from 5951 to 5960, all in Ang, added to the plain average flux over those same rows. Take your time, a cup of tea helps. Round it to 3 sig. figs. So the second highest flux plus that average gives 262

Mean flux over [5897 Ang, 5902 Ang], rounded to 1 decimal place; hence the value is 127.4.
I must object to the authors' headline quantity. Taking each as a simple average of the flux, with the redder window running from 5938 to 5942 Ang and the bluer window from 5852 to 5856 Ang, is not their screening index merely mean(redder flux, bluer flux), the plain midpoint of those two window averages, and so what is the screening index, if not 135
